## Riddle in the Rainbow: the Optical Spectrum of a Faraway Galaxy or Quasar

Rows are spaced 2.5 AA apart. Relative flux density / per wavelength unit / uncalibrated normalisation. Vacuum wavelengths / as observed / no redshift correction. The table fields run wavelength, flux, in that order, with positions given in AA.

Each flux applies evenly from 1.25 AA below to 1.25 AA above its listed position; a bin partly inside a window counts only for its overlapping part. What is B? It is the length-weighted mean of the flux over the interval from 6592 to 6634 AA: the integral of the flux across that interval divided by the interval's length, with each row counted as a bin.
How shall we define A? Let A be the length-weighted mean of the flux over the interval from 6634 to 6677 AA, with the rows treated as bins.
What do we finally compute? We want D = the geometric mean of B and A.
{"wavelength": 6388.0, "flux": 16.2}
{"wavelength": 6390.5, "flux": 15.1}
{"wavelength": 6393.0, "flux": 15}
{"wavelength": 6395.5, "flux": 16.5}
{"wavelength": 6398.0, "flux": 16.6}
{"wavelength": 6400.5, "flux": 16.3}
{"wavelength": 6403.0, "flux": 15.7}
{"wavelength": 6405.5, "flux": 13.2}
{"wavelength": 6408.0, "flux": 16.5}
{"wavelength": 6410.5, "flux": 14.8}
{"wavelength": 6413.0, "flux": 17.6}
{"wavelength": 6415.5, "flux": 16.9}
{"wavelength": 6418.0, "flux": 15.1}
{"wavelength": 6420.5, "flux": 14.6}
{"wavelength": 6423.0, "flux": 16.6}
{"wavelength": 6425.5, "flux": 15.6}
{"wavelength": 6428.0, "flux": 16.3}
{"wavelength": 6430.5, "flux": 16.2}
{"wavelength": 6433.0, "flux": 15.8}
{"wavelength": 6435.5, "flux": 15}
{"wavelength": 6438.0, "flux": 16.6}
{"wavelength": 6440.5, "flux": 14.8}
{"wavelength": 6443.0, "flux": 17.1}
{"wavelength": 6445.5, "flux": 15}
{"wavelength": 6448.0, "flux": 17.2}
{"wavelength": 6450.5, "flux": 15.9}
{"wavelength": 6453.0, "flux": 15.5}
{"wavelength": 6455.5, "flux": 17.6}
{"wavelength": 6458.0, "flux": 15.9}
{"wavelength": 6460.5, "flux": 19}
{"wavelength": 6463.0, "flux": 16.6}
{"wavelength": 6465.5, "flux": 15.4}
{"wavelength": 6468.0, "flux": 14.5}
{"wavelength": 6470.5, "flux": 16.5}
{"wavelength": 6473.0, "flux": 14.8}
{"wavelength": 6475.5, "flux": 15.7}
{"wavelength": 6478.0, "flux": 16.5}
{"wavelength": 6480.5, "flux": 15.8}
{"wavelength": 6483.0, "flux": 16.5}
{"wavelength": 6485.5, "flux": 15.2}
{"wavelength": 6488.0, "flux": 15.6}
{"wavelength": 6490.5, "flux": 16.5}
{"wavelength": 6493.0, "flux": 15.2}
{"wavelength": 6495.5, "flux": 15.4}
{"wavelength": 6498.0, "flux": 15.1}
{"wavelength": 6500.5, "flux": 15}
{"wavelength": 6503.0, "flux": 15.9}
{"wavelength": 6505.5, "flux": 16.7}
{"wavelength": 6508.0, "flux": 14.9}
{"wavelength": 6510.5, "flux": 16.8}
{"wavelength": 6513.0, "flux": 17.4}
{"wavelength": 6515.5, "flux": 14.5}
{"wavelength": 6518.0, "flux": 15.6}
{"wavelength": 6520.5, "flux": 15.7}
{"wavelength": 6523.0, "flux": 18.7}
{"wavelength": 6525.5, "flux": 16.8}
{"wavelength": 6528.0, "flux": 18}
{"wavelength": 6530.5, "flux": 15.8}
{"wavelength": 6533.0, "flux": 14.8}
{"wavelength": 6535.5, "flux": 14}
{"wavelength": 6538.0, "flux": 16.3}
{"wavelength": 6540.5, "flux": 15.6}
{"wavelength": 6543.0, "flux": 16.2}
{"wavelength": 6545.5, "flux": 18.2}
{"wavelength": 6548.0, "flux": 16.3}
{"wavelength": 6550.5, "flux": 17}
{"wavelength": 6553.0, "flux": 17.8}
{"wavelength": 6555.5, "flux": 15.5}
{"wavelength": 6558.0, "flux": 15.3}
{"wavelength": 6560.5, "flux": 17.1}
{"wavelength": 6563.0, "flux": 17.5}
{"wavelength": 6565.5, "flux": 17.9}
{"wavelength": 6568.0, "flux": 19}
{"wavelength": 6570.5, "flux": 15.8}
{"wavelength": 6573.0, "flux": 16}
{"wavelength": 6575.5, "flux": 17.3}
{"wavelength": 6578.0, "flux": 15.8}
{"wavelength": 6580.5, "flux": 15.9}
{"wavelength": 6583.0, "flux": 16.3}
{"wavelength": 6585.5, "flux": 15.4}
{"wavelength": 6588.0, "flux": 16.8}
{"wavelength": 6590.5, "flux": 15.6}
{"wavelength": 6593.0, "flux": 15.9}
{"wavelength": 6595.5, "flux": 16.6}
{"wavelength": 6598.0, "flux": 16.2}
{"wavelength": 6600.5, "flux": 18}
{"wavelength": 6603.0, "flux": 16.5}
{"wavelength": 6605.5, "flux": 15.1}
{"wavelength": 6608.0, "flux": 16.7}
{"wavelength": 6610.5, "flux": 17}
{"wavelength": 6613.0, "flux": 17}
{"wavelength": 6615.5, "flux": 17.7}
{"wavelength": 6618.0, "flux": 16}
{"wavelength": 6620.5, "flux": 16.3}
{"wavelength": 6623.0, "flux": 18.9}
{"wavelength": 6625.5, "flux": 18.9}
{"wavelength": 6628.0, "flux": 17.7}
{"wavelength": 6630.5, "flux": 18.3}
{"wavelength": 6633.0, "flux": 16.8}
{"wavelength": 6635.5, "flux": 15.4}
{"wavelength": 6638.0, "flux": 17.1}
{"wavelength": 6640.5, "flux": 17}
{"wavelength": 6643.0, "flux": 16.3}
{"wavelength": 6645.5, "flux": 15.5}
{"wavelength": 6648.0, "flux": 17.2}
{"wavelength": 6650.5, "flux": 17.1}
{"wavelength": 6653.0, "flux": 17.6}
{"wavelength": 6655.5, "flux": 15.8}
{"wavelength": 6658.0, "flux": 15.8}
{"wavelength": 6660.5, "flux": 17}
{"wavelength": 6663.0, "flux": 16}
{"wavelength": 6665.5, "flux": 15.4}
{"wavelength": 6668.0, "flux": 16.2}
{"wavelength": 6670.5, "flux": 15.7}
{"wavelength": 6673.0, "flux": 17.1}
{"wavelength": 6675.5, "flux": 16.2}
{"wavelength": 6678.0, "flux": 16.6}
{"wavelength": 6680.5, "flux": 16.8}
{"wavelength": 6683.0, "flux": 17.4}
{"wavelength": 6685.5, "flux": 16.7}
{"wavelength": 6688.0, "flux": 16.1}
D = 16.7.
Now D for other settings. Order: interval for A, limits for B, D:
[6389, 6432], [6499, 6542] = 15.9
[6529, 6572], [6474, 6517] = 16.1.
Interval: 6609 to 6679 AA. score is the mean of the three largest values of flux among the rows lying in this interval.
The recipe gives 18.7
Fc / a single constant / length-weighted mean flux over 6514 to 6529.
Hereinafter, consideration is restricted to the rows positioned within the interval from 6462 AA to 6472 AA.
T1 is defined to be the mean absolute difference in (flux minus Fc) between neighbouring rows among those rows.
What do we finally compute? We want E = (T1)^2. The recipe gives 1.9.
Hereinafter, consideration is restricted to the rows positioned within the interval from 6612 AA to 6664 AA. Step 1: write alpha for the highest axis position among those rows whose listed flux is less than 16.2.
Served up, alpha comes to 6663.0 AA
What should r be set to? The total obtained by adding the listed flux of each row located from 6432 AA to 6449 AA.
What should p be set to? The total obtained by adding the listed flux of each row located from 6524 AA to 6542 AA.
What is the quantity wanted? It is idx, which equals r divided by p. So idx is 1.00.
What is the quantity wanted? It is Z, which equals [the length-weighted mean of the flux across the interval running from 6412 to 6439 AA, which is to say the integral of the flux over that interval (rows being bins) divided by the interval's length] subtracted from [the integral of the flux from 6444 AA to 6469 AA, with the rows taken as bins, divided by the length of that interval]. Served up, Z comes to 0.3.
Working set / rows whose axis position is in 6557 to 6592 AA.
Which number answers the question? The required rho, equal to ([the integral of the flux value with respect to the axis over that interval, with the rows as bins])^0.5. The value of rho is 24.1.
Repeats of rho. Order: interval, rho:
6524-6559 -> 23.9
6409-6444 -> 23.6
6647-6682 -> 24.0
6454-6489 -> 23.7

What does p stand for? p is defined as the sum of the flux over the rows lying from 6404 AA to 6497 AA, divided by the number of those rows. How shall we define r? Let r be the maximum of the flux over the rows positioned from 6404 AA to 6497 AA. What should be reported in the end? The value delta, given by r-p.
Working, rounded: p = 15.9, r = 19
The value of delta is 3.1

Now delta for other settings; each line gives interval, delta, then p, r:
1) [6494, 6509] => 1.2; 15.5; 16.7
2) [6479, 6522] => 1.6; 15.8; 17.4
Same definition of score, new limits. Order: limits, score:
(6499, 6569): 18.6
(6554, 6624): 18.6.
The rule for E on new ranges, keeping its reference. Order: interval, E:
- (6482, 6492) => 0.8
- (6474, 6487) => 0.8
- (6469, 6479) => 1.3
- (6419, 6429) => 1.5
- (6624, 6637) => 1.4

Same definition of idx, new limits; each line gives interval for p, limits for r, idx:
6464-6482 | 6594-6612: 1.06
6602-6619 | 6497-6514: 0.96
